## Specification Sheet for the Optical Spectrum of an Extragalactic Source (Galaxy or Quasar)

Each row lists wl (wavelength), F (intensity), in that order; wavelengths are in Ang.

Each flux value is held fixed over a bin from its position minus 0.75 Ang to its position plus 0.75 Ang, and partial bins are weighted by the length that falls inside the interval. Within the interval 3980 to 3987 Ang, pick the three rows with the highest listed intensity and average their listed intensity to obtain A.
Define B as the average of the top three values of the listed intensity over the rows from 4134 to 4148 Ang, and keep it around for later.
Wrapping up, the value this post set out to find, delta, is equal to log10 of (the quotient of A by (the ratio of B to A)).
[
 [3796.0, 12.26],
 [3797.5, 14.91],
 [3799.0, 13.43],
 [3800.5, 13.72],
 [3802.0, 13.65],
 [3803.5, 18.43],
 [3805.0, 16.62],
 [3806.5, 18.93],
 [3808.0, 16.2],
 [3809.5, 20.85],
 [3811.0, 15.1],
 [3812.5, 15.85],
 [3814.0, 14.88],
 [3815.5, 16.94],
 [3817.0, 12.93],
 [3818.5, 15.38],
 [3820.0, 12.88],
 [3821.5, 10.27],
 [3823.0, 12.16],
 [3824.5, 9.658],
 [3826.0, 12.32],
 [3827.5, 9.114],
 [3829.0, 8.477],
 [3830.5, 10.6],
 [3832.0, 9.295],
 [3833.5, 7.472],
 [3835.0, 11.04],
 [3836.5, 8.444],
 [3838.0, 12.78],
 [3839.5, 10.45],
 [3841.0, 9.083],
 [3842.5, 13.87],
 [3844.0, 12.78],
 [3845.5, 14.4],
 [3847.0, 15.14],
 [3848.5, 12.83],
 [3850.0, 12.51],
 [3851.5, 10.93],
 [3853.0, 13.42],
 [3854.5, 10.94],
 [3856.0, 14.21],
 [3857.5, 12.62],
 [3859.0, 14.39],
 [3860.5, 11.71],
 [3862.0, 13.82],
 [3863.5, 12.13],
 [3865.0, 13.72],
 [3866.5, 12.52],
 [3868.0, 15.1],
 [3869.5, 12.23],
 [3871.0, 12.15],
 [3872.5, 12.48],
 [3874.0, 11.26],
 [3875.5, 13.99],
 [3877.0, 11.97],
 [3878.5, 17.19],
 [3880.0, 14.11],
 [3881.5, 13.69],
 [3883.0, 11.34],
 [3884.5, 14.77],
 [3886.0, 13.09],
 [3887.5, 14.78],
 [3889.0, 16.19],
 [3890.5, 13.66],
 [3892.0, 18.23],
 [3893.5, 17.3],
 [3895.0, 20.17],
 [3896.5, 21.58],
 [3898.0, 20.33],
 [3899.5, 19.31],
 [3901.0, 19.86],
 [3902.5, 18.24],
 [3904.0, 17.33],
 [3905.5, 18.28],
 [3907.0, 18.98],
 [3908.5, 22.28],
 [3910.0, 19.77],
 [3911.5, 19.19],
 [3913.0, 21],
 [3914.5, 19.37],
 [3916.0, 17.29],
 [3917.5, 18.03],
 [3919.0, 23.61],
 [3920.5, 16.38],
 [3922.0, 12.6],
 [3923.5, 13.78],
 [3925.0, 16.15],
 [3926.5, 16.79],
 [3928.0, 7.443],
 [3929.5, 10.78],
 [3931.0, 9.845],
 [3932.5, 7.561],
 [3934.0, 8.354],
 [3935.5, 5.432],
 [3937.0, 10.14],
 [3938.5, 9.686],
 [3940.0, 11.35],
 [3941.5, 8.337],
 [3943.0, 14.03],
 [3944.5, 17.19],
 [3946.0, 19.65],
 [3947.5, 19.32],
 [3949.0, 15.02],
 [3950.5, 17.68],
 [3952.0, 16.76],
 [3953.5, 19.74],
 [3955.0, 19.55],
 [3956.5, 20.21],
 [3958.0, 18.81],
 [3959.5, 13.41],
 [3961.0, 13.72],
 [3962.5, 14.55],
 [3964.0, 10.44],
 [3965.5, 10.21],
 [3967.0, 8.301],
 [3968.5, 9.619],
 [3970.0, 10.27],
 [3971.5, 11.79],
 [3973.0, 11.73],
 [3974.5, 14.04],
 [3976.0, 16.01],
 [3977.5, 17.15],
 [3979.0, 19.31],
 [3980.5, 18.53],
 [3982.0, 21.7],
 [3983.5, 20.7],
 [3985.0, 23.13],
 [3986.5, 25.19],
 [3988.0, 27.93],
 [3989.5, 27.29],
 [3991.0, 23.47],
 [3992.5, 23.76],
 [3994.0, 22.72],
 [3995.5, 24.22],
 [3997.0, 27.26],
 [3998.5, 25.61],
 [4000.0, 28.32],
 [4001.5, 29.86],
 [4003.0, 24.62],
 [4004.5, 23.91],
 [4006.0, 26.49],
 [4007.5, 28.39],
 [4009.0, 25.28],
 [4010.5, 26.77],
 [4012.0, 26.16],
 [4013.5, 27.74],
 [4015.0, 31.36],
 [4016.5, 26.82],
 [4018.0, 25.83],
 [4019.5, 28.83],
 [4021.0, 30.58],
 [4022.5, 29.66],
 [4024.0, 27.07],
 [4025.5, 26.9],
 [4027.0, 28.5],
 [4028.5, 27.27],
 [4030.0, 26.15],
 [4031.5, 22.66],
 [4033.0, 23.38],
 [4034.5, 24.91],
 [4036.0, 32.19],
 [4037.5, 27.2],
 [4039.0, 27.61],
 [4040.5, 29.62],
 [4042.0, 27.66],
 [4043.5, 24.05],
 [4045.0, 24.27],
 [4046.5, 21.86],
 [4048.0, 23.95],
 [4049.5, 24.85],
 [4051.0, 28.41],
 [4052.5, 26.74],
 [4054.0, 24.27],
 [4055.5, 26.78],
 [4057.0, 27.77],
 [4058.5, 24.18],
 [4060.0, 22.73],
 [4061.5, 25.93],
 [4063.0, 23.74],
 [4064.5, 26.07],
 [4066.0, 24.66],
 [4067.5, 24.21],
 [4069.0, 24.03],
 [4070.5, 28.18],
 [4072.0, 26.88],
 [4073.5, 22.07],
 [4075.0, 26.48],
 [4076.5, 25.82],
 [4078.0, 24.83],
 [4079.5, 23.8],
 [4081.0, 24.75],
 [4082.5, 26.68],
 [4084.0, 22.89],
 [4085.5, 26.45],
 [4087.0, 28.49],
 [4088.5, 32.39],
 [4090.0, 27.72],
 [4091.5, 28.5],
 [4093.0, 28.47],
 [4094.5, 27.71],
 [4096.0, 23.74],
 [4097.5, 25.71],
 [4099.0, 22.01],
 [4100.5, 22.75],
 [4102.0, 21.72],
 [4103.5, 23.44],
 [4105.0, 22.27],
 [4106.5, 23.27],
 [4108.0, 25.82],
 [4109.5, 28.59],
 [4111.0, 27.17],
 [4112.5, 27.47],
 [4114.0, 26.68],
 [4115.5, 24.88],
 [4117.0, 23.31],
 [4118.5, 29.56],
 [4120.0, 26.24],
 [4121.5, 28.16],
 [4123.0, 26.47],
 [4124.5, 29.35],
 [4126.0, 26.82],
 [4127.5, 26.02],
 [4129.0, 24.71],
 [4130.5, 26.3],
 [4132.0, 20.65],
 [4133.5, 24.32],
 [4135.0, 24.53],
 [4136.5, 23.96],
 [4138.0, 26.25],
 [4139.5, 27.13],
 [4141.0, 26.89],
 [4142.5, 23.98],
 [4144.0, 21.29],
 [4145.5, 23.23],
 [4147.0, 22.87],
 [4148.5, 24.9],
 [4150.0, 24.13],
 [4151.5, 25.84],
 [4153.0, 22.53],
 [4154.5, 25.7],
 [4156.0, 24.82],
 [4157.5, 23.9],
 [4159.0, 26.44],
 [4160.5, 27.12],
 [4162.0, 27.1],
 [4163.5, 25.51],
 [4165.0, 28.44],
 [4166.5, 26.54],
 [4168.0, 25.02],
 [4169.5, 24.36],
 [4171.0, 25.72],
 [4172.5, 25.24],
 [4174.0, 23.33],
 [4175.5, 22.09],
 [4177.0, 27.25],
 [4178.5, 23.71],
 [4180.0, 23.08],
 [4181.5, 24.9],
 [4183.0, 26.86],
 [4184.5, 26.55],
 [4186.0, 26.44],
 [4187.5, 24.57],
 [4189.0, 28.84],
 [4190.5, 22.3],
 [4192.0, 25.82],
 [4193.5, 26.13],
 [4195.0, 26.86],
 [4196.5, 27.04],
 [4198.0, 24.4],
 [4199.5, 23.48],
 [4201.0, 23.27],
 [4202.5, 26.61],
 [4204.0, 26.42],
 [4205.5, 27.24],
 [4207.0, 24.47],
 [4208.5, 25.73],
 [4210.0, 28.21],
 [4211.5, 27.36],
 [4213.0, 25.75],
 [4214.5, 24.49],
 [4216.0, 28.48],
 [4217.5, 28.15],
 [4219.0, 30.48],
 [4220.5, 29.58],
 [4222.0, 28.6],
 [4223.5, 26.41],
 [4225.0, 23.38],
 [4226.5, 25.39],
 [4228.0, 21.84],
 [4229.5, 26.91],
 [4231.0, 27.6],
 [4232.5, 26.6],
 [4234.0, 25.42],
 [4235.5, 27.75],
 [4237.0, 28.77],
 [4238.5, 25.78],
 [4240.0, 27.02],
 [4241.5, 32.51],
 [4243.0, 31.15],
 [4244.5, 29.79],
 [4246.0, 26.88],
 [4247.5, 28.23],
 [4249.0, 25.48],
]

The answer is 1.31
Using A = 23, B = 26.8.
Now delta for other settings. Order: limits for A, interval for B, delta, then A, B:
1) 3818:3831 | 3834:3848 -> 1.10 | 14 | 14.5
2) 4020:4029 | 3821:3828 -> 1.88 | 30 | 11.6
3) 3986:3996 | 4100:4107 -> 1.49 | 27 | 23.2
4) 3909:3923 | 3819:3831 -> 1.57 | 21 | 12.5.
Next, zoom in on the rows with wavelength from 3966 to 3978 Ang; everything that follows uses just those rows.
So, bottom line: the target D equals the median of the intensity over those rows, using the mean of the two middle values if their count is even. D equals 11.8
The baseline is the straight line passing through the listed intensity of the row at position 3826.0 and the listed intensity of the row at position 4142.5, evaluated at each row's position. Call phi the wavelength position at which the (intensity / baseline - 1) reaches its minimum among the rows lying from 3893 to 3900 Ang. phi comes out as 3893.5 Ang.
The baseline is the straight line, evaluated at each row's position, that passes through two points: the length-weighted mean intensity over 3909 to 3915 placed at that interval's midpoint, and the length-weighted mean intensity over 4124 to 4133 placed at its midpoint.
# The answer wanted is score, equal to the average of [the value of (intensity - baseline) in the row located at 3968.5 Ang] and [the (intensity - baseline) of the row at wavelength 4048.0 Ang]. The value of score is -5.6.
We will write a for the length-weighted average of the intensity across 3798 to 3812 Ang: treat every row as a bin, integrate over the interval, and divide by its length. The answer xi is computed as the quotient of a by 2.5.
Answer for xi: 6.5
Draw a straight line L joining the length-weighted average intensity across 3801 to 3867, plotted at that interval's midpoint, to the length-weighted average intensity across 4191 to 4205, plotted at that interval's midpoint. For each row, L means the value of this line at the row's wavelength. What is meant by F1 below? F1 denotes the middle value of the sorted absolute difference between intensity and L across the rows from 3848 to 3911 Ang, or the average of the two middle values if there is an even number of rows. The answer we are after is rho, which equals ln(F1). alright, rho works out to 0.67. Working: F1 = 2.0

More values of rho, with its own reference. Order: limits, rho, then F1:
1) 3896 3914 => 1.41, 4.1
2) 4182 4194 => 0.34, 1.4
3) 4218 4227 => 0.98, 2.7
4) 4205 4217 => 0.34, 1.4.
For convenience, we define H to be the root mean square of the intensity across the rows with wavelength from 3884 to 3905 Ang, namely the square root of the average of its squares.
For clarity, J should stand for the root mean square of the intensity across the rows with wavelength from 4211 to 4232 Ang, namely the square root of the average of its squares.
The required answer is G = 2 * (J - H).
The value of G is 18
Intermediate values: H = 18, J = 27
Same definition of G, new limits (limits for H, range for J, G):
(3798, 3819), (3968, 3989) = 5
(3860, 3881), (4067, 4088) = 24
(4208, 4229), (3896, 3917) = -15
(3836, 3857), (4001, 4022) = 30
